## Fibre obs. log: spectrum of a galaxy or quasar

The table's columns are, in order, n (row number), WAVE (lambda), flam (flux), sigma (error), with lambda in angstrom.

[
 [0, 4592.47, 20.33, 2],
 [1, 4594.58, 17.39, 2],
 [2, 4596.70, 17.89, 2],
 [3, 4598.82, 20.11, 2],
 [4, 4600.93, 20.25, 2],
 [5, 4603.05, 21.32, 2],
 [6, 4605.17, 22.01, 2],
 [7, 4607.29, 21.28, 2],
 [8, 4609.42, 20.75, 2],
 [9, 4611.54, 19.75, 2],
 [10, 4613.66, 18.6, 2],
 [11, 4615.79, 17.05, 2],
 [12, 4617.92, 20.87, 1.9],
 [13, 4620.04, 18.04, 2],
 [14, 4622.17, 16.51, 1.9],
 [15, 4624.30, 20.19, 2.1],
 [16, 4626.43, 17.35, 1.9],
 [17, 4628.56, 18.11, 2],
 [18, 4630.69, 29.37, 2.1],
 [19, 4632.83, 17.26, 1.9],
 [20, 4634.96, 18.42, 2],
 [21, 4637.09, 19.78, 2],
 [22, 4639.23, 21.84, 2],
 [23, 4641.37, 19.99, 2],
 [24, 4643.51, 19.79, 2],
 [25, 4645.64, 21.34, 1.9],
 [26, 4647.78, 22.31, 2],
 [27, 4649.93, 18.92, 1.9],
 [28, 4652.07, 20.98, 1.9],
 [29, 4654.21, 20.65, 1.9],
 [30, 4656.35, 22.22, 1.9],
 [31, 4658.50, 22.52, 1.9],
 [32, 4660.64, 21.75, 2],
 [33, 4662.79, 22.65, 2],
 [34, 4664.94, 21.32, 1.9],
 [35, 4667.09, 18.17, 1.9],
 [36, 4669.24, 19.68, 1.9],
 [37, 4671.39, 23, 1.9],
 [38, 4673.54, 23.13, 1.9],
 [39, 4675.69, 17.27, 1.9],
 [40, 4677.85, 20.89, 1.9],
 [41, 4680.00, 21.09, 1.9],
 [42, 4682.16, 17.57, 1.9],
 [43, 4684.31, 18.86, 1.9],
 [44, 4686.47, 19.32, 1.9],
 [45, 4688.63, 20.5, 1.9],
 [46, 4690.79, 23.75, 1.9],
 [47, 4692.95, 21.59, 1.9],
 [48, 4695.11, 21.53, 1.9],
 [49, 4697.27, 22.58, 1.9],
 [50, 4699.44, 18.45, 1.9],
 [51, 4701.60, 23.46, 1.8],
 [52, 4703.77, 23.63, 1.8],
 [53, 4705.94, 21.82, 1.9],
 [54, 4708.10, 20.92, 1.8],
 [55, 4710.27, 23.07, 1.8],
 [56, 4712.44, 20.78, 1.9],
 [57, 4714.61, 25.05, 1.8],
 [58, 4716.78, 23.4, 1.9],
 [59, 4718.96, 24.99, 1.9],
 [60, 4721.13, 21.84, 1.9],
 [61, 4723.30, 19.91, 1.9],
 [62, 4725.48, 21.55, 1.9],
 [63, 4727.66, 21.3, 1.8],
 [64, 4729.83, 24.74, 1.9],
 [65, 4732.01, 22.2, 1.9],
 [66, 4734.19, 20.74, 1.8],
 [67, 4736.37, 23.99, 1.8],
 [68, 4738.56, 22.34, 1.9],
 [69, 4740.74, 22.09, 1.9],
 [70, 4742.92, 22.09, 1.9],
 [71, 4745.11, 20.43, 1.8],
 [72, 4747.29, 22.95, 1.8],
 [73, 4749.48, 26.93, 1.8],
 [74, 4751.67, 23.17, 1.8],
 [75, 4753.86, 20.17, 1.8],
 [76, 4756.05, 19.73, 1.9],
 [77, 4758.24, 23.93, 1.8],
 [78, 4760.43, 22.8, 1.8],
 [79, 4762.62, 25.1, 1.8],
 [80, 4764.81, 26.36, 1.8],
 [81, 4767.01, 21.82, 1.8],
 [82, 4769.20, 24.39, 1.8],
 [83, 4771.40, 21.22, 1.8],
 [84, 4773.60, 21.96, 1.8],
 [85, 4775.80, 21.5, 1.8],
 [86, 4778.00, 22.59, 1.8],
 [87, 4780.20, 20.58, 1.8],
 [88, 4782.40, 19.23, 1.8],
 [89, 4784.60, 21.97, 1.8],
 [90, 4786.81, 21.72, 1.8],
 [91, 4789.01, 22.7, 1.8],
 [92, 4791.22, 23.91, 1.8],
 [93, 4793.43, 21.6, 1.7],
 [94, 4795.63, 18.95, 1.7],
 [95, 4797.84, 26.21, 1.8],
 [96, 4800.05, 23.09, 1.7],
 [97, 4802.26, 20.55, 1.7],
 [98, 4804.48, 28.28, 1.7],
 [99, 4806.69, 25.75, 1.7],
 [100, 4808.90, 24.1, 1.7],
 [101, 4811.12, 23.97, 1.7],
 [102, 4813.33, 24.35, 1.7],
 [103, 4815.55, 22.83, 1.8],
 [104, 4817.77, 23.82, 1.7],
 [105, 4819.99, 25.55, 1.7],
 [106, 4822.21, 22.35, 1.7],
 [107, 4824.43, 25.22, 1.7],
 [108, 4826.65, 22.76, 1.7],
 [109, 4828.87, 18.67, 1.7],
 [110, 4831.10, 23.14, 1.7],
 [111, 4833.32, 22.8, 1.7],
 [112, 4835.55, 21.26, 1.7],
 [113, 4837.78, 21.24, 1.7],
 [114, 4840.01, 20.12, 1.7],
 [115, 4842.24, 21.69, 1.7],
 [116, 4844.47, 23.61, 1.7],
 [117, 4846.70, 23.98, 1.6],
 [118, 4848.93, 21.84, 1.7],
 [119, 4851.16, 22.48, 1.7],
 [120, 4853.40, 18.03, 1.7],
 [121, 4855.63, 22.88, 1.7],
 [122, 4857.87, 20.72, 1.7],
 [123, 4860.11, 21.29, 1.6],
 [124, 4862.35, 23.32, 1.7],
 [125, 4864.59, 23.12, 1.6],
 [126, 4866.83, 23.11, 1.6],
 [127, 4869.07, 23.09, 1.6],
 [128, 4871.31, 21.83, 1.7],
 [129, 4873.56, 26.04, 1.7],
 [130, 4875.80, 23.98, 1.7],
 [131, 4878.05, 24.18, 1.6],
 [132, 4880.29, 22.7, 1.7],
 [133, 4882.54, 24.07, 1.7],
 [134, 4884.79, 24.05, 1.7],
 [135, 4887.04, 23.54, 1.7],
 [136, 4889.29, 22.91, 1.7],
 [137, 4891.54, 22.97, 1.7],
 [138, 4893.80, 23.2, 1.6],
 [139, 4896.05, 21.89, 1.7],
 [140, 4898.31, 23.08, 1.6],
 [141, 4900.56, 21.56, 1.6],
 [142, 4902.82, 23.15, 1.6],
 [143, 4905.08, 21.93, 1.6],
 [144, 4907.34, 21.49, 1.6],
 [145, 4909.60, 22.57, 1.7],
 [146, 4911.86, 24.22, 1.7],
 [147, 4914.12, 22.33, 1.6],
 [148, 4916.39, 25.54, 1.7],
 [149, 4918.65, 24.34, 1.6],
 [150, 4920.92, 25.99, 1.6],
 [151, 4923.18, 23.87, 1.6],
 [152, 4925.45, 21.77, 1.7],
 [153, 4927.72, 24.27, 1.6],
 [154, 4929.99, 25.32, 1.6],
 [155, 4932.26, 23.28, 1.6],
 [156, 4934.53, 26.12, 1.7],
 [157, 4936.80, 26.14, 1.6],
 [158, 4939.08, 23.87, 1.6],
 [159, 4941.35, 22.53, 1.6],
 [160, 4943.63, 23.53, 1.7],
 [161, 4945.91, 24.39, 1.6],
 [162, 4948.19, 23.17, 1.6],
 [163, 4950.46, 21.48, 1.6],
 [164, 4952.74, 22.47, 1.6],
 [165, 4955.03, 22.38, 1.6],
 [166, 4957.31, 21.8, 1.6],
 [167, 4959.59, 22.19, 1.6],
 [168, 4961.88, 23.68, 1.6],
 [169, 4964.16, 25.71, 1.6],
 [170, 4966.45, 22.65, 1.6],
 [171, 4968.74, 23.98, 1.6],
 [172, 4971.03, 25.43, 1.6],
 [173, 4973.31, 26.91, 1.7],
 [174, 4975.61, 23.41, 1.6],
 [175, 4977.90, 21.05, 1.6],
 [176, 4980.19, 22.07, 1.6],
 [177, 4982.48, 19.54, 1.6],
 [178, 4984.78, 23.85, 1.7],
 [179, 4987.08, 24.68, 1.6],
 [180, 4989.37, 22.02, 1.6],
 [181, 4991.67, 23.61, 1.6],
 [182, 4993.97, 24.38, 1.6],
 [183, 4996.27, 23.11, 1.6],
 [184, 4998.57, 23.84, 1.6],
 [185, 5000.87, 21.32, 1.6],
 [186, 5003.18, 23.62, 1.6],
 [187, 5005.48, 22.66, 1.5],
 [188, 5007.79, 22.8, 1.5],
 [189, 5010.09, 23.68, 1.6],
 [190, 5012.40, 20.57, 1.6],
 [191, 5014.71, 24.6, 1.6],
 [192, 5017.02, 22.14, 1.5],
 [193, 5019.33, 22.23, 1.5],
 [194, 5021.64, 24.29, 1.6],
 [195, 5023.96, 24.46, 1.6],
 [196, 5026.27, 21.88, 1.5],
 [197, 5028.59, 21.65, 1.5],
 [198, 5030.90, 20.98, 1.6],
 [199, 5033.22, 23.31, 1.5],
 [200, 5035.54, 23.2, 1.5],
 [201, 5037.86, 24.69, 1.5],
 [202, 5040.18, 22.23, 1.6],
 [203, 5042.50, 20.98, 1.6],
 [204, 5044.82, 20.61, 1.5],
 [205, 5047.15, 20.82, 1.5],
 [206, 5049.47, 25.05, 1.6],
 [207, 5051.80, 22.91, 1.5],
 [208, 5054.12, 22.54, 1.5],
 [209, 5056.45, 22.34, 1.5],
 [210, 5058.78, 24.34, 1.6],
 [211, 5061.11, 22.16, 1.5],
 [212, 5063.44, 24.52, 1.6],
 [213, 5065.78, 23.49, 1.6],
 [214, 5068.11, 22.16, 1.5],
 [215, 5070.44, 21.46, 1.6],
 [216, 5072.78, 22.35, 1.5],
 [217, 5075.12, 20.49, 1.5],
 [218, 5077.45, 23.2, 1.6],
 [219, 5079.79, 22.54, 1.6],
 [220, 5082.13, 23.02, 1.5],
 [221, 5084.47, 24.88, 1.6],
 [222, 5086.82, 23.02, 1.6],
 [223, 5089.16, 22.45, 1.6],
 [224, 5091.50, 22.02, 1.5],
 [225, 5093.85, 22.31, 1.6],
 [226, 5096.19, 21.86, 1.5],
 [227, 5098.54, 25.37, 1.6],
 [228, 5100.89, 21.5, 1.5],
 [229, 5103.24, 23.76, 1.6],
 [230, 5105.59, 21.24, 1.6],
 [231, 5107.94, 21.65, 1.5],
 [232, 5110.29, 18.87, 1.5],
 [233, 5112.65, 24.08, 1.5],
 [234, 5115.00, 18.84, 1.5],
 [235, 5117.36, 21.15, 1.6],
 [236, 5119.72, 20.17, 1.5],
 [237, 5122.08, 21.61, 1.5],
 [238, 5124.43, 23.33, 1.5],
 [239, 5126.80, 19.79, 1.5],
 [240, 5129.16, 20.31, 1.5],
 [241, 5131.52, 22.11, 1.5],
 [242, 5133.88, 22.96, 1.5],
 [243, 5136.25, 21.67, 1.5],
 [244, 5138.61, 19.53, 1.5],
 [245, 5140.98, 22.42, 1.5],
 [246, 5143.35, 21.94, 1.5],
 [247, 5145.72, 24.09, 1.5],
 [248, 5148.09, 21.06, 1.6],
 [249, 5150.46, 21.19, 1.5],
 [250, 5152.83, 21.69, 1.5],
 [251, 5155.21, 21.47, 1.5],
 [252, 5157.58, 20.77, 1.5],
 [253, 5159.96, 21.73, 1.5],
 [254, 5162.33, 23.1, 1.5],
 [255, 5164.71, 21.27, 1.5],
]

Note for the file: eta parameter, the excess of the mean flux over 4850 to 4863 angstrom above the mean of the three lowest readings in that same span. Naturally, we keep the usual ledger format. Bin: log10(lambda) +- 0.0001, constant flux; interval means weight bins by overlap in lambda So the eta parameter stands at 1.4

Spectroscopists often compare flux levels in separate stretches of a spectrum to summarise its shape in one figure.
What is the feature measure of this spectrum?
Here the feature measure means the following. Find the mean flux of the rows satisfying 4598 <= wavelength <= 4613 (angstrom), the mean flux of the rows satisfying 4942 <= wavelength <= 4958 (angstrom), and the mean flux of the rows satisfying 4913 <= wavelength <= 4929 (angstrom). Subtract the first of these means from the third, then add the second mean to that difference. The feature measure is 26.0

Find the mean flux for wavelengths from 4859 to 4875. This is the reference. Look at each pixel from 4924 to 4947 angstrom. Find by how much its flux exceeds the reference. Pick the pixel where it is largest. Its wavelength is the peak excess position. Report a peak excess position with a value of 4936.80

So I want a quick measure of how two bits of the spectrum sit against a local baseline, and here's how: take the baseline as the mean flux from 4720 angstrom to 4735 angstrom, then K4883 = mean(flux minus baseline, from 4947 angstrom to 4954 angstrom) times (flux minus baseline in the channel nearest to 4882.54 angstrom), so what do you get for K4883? 1.4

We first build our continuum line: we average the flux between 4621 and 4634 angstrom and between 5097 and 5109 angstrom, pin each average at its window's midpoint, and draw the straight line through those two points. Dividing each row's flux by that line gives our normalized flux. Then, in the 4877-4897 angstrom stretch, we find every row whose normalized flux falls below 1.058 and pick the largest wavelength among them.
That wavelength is 4896.05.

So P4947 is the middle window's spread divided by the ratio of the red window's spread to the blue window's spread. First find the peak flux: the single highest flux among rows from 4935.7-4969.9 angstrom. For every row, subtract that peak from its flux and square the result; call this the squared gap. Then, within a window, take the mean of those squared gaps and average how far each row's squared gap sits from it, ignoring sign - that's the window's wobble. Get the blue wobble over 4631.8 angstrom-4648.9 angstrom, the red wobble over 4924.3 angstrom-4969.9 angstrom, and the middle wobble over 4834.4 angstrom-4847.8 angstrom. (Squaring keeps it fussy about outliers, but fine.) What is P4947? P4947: 24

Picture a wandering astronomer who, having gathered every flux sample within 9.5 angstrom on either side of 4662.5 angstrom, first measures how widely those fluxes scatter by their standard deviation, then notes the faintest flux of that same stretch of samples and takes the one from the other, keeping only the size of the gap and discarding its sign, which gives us 17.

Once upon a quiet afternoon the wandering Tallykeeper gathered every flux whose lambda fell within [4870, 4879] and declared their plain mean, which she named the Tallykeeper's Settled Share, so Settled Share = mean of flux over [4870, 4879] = 24.0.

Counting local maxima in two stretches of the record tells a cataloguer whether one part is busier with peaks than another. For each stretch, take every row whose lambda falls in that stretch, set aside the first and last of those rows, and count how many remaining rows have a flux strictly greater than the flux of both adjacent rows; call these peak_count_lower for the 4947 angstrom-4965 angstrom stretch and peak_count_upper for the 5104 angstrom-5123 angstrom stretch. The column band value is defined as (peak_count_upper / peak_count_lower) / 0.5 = 6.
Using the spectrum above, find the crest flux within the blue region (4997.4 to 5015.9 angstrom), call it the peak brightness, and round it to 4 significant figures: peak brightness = 24.60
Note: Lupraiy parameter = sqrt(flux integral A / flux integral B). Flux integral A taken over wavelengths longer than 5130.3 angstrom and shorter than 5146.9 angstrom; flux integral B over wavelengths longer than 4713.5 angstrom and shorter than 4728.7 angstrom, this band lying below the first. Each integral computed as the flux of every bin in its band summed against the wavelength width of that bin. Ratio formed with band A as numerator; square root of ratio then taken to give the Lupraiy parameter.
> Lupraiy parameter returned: 1.03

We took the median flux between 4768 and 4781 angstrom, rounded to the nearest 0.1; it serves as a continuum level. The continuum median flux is 21.7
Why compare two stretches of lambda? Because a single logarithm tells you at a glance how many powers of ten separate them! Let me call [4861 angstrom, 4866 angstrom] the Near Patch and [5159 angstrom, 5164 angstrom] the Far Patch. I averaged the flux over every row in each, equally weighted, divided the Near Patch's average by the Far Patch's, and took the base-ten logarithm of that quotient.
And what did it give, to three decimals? 0.015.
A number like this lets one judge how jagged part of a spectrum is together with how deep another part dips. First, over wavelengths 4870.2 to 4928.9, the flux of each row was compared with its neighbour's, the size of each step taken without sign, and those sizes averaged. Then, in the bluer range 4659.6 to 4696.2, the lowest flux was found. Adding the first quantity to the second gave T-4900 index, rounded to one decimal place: 18.7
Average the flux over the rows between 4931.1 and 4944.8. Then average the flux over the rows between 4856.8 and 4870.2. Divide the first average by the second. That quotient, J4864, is 1.08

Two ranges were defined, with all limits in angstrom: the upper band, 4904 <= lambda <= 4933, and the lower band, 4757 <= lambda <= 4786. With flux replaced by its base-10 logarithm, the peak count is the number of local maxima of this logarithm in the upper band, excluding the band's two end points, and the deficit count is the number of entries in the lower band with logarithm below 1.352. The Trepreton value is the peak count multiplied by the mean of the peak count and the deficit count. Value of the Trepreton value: 22.0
